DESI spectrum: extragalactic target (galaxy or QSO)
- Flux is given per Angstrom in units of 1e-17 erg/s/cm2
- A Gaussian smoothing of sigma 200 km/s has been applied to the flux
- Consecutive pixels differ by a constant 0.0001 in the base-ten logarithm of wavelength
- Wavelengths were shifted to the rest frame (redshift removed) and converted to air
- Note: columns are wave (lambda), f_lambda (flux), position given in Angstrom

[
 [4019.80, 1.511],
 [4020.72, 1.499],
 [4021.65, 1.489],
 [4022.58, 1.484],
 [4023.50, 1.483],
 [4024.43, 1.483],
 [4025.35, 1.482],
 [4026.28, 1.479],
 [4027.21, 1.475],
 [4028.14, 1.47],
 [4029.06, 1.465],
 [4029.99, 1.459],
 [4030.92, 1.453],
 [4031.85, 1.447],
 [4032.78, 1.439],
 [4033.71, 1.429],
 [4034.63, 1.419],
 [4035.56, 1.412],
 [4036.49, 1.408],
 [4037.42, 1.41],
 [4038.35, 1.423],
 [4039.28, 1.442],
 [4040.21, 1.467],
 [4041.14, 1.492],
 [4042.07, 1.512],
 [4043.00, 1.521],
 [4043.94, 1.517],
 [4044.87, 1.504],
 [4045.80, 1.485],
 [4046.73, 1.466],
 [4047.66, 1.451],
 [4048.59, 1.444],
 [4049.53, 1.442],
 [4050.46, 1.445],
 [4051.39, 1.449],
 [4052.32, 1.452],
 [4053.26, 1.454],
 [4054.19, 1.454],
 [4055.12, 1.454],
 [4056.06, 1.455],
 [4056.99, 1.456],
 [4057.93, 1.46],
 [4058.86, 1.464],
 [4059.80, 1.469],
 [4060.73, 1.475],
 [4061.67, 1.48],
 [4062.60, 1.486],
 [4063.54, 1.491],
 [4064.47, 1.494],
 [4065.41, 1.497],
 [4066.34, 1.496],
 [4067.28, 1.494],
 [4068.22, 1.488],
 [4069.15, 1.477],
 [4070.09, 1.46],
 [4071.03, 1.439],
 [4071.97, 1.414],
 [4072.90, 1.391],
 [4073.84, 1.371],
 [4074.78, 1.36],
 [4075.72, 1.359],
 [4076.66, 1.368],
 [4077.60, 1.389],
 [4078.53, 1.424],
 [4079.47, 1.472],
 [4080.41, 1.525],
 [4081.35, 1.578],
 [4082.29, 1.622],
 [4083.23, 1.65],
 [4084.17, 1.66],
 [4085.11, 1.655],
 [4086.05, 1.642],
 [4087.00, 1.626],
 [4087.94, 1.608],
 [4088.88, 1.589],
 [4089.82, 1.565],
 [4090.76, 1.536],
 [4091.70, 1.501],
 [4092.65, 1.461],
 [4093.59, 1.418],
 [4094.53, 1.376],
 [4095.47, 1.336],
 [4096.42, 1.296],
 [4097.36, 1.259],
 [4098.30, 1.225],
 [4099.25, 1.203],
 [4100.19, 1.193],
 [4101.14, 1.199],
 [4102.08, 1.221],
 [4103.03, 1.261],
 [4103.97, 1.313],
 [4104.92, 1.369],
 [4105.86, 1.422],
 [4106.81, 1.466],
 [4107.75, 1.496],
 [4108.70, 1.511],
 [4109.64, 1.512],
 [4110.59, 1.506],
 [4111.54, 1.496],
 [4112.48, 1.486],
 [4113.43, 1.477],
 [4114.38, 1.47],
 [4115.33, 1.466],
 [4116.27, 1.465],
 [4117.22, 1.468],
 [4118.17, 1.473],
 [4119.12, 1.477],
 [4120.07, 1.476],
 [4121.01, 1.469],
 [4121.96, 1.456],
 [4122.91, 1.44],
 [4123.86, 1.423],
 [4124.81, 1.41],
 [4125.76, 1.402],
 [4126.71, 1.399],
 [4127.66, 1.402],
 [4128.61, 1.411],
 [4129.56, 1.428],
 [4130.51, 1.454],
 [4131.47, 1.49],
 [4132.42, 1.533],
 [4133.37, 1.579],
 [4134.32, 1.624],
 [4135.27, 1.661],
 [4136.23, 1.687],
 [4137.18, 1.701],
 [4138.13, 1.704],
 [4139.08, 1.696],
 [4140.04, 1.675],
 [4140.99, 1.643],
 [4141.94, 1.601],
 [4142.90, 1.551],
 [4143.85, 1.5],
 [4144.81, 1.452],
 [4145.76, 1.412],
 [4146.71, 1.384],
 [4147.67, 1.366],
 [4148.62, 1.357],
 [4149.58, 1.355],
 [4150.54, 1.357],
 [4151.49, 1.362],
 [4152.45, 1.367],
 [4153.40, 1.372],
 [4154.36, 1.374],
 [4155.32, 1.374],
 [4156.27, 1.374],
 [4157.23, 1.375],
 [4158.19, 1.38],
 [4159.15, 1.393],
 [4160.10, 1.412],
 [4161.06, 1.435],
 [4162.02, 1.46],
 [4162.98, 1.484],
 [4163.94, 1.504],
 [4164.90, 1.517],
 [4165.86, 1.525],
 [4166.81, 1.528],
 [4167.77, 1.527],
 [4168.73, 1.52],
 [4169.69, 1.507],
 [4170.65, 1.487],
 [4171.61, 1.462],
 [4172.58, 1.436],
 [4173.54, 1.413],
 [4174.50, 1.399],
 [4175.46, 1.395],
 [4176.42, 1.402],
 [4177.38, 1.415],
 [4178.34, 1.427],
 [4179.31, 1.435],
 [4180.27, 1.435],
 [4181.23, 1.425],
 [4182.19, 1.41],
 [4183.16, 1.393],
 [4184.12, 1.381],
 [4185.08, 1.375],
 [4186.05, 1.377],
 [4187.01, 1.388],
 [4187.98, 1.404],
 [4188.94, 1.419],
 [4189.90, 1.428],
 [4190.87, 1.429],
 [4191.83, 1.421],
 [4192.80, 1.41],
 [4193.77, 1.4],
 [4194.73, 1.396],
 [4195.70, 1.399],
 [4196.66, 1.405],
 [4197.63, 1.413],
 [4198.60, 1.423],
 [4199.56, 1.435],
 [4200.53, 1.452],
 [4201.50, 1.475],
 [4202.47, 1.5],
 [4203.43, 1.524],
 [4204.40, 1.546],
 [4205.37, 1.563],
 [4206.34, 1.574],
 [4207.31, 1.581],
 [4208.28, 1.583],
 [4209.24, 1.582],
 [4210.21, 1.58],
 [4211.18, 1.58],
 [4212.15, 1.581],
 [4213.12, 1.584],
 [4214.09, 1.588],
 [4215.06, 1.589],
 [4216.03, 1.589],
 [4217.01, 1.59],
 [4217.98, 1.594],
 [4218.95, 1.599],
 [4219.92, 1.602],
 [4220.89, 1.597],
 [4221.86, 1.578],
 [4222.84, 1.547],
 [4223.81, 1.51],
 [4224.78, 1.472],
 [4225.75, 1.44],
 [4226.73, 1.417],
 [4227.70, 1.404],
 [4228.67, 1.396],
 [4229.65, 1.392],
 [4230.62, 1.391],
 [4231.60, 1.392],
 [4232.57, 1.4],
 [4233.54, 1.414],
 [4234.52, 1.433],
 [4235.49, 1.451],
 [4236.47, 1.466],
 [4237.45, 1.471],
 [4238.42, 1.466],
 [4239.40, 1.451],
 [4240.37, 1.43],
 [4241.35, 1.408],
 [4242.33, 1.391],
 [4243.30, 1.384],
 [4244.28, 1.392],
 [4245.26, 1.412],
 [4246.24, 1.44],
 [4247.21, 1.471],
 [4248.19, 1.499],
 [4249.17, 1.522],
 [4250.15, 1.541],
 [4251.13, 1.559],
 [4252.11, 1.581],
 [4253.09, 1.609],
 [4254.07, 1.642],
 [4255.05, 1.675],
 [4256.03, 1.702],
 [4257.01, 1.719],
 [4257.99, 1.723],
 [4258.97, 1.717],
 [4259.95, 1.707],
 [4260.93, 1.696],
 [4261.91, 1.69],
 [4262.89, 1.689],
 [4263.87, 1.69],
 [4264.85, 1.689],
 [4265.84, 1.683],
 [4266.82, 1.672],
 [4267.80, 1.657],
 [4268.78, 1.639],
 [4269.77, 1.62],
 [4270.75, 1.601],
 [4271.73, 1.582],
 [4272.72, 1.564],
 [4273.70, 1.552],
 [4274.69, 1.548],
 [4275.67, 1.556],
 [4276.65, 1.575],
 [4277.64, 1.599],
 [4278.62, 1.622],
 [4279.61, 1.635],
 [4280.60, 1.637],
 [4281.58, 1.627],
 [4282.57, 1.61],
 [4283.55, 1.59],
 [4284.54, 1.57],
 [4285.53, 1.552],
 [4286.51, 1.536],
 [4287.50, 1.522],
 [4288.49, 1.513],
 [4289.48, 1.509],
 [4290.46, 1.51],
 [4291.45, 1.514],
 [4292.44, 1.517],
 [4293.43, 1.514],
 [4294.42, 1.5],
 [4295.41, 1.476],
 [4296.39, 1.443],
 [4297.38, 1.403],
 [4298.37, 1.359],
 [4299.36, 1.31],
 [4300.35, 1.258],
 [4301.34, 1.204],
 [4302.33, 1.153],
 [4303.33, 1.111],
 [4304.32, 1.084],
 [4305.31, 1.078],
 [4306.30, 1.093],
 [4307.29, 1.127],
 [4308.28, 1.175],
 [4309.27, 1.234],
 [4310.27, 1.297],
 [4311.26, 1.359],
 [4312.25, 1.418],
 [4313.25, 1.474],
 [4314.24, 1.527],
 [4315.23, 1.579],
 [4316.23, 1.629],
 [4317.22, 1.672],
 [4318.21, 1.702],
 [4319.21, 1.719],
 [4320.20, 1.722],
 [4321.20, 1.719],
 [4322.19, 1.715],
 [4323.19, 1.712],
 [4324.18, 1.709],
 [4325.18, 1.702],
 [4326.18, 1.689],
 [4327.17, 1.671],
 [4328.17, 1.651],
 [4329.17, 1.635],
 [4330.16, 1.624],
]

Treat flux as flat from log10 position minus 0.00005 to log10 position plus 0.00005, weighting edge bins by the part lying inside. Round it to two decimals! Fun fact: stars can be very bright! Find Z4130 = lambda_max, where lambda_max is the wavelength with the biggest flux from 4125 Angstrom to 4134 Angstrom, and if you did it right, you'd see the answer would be 4133.37 Angstrom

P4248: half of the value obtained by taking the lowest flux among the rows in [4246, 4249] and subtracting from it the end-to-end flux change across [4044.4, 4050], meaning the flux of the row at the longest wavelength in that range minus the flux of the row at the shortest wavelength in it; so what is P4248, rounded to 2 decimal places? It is 0.75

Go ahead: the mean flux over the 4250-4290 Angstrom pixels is 1.62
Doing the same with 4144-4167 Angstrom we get 1.41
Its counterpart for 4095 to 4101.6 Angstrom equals 1.24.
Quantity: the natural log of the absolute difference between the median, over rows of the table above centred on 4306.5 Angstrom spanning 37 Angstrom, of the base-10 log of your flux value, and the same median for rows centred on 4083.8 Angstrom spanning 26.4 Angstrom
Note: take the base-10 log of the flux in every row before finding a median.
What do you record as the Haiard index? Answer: -5.9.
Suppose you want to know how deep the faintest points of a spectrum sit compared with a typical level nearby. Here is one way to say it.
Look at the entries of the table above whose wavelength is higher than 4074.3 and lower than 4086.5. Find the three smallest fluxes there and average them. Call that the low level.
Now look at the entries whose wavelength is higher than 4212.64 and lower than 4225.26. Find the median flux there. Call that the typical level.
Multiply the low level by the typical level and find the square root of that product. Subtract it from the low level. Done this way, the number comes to -0.11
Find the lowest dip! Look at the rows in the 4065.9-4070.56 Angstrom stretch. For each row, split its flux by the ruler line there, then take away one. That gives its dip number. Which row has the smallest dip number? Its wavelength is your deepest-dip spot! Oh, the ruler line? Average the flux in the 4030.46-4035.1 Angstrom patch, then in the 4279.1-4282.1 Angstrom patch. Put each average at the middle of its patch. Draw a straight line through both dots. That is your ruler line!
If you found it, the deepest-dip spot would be 4070.09 Angstrom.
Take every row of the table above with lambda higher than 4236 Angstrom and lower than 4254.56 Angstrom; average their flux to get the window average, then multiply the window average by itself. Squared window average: 2.19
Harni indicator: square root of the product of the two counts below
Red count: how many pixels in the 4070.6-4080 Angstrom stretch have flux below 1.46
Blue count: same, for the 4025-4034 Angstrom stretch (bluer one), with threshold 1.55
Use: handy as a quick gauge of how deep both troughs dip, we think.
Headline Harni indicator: 9.5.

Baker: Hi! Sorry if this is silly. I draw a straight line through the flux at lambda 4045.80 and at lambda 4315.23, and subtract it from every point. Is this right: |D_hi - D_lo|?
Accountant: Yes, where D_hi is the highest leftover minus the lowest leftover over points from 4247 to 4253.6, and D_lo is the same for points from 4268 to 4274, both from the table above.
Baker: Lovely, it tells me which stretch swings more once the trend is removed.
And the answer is 0.05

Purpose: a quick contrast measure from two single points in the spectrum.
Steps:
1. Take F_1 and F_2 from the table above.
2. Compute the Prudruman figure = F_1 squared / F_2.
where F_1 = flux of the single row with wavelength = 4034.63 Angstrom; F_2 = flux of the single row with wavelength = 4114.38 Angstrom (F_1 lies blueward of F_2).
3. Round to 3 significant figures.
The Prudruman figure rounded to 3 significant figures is 1.37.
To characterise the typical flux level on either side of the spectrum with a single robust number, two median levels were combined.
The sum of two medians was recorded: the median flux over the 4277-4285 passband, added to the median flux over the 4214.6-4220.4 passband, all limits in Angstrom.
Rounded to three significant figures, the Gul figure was 3.21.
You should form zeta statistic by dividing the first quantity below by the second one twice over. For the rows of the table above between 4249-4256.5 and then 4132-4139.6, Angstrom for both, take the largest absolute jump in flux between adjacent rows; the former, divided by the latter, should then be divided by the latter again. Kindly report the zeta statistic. 16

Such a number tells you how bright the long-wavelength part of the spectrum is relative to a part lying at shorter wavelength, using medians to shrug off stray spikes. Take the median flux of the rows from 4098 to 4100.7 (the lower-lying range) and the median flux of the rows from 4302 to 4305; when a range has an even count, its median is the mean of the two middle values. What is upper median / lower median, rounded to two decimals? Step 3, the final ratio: 0.92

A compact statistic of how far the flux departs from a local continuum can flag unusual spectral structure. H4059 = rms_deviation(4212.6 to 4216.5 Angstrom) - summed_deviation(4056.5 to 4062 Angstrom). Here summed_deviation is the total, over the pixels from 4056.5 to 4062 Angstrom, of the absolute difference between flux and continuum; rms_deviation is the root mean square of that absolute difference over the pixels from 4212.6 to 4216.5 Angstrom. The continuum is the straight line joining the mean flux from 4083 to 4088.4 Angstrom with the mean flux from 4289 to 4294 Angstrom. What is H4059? -1.1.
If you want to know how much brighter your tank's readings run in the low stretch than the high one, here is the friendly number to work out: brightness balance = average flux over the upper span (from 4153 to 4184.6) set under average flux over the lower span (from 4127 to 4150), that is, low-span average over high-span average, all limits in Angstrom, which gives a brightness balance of 1.06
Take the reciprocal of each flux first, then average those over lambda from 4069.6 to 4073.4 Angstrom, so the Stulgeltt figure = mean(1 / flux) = 0.701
